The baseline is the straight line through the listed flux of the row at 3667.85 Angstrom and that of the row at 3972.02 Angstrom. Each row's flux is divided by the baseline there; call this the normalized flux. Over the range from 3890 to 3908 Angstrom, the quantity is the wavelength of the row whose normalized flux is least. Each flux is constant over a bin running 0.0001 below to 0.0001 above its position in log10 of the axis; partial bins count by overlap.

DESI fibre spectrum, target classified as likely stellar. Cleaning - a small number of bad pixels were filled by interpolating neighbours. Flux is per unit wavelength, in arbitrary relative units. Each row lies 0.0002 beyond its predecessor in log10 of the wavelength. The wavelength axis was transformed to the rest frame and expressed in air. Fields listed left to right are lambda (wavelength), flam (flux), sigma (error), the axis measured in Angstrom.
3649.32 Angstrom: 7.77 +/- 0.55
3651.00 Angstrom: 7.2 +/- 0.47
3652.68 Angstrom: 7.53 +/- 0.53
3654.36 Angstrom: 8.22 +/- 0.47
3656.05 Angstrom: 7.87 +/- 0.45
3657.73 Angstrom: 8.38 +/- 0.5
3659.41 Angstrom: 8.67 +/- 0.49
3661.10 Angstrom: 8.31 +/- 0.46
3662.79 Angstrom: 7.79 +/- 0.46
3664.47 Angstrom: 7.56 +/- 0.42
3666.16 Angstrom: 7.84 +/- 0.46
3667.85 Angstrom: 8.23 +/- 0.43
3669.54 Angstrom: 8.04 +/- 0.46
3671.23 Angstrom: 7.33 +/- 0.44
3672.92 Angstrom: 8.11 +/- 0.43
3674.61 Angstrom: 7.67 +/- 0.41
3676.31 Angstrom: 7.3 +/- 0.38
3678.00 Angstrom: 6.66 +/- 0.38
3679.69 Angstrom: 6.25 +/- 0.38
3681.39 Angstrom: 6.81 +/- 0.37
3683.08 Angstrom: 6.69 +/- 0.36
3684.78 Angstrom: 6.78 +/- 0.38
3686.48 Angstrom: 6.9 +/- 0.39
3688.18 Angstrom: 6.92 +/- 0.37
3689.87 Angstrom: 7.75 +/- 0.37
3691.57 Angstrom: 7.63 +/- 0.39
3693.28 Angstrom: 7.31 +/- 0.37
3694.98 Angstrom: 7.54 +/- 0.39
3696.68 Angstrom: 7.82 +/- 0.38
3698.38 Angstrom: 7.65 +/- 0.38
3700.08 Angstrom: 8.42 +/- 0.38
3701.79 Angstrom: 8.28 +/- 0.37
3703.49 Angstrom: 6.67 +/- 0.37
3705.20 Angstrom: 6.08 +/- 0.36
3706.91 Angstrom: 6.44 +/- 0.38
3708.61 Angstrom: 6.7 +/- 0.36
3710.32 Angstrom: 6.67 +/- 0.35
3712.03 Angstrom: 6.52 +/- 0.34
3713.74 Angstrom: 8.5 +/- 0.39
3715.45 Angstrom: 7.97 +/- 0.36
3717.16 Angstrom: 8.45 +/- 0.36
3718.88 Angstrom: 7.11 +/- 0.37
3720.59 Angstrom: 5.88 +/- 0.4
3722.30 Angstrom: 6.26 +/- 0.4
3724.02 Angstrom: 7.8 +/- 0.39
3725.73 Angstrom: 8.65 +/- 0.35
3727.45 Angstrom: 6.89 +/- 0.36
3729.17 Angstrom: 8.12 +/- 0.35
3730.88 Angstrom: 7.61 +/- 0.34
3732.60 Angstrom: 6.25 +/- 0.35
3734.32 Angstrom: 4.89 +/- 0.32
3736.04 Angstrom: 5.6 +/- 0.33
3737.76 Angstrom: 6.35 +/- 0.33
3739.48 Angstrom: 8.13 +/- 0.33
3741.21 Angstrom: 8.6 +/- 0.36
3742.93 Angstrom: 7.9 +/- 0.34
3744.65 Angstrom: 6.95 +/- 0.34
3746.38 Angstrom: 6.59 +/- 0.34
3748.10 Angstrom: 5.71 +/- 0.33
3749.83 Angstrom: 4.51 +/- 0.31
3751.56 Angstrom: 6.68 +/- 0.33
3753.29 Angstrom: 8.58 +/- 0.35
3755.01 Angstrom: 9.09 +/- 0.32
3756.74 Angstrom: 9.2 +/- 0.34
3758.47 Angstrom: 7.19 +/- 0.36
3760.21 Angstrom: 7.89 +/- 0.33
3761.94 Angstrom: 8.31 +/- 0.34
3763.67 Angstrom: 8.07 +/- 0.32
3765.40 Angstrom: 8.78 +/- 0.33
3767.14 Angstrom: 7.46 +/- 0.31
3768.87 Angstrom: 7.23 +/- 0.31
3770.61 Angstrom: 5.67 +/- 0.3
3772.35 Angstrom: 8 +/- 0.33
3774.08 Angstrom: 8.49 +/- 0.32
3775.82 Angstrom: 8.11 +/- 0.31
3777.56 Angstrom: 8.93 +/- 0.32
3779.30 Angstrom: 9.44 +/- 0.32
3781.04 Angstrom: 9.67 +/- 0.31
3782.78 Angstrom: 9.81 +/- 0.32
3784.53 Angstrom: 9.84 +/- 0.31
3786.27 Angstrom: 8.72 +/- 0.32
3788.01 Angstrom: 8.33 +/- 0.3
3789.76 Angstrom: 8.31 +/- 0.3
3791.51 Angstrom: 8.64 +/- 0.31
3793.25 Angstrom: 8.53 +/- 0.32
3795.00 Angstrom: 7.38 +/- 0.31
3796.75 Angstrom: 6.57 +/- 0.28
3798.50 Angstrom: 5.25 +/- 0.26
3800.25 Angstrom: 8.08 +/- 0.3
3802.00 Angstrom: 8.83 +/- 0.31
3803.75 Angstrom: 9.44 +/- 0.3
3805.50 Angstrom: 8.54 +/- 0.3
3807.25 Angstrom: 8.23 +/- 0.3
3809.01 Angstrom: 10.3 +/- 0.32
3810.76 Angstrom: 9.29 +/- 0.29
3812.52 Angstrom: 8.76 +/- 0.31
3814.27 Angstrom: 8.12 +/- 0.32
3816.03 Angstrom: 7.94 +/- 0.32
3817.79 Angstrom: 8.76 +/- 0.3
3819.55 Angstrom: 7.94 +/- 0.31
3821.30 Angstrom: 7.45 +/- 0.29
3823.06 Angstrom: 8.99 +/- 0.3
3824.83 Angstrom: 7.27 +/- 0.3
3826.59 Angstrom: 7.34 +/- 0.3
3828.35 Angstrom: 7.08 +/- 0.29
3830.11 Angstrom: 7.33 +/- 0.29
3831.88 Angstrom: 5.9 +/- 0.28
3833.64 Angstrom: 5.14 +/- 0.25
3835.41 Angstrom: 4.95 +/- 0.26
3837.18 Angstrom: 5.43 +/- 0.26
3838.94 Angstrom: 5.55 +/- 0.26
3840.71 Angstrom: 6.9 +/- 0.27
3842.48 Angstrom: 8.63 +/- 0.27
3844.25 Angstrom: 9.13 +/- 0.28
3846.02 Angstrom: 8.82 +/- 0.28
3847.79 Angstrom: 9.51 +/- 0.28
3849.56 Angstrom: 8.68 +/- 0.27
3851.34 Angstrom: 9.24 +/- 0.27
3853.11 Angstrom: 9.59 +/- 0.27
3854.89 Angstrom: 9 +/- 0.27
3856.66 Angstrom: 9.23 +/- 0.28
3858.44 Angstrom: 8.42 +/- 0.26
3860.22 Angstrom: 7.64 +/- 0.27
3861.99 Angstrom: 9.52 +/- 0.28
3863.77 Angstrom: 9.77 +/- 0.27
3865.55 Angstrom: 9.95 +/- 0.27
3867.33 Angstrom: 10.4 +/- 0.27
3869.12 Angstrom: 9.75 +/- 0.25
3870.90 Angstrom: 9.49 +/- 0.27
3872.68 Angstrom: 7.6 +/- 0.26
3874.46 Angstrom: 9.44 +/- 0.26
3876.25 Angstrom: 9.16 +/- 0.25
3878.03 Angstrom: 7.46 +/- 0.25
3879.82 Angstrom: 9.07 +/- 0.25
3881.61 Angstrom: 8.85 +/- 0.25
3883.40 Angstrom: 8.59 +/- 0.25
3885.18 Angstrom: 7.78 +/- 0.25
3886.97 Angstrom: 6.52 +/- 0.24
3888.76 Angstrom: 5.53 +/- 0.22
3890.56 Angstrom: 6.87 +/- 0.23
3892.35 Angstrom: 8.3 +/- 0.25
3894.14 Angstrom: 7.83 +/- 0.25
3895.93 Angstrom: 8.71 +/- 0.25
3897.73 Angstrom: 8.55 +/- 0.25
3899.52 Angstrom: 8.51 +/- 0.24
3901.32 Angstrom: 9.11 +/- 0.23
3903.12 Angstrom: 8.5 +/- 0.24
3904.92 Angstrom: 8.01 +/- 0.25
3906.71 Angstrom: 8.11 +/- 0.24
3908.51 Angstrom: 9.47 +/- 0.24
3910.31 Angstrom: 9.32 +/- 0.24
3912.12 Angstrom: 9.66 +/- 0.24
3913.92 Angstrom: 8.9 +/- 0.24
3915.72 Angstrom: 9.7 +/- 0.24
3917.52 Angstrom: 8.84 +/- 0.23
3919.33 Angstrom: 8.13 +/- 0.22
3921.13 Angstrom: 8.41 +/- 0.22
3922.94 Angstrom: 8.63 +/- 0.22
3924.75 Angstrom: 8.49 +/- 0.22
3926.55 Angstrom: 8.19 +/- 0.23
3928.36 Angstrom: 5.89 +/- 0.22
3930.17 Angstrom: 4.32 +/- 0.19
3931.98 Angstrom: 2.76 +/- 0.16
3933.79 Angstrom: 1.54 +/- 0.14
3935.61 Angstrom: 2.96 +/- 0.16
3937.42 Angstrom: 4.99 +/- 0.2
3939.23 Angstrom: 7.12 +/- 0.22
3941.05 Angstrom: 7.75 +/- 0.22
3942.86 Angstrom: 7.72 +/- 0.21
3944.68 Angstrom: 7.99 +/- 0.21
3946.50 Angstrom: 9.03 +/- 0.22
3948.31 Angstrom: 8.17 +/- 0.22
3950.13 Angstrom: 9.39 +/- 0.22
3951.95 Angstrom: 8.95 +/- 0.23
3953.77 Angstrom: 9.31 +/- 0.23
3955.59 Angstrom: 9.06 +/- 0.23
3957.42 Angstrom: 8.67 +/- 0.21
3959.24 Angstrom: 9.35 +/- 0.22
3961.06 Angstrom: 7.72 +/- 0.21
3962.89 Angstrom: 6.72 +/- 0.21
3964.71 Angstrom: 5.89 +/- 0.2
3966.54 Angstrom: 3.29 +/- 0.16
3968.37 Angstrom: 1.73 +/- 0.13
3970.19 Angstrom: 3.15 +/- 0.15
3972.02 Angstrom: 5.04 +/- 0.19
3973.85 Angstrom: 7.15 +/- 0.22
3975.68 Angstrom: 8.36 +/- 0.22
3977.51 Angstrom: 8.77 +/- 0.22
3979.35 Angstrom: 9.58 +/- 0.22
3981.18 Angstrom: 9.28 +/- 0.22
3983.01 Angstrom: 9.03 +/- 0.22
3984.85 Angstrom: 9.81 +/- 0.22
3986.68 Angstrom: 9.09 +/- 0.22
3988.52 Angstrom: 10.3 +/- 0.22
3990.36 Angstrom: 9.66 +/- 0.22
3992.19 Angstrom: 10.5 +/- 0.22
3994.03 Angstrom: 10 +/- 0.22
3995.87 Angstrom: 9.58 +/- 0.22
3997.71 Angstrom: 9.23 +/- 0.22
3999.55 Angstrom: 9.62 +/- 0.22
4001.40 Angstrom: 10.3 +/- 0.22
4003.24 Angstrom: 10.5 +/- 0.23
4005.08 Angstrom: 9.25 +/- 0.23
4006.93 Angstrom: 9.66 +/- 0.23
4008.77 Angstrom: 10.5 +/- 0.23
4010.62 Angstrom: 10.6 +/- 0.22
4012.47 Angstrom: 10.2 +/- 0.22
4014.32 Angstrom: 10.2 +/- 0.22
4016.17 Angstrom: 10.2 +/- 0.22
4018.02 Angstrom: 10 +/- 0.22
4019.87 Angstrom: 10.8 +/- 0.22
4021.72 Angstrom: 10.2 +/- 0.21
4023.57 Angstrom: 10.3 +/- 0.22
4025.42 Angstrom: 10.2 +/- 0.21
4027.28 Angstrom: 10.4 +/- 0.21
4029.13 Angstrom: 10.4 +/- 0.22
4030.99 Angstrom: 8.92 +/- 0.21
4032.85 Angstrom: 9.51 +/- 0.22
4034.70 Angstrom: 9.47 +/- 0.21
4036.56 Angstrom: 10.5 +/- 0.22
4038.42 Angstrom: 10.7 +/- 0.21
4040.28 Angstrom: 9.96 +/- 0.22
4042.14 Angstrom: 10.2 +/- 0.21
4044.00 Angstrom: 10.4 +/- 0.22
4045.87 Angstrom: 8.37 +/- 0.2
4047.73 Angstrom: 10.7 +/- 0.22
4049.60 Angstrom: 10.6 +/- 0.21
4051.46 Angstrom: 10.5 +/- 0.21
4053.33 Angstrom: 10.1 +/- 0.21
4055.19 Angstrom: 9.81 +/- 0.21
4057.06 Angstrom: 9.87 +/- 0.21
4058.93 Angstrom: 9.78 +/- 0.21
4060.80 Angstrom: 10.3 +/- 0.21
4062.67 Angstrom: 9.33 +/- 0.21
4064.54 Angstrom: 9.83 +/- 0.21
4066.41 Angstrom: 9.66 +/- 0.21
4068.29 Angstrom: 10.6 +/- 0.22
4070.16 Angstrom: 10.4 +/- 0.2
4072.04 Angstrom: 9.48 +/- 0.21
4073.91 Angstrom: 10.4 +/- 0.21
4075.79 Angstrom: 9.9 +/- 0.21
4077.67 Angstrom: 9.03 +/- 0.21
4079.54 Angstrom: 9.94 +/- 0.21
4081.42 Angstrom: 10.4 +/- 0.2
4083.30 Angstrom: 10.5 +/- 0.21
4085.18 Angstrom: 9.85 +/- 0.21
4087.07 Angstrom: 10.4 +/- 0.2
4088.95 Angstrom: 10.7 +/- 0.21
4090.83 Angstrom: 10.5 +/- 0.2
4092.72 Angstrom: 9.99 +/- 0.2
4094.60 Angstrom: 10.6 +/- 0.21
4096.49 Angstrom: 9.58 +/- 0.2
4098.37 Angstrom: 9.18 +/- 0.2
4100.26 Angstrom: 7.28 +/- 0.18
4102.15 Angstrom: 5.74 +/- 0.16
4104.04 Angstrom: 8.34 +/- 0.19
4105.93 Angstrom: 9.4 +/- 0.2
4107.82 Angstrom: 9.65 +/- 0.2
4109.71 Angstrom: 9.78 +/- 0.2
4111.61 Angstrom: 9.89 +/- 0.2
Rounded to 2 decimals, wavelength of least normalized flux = 3890.56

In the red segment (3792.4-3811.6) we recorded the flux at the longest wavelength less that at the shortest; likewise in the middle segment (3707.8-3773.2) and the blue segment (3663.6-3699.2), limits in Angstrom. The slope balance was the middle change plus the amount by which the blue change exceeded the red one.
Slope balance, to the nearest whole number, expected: 1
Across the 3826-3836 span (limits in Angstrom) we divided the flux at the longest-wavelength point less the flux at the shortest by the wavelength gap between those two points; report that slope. -0.27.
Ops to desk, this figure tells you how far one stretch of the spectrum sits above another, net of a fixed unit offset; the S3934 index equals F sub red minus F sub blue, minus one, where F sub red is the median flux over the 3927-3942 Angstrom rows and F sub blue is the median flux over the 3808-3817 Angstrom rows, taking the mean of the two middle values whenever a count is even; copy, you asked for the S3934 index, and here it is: -5.1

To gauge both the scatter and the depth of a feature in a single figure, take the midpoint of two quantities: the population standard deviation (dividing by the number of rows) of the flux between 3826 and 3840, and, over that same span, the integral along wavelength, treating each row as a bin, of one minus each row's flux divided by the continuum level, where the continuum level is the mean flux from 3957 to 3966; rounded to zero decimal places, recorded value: 2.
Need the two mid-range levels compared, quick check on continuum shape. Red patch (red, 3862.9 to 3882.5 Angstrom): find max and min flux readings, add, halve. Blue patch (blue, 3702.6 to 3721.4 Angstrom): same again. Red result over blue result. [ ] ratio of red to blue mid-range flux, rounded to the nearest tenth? 1.2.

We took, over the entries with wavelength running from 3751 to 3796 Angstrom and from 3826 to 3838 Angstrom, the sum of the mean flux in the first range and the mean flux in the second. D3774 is 14.5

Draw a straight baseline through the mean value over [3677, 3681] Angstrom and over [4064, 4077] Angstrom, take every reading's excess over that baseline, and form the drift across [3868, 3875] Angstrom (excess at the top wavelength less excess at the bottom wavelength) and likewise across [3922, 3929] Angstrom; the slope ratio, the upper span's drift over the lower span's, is 7.8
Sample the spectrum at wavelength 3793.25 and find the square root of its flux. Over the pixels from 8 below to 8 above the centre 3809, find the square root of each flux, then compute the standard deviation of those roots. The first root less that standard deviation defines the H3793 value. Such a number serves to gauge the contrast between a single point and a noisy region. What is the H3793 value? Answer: 2.80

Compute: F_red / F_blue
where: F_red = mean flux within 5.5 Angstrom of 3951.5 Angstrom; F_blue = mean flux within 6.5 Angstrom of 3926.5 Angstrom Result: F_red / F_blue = 1.35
